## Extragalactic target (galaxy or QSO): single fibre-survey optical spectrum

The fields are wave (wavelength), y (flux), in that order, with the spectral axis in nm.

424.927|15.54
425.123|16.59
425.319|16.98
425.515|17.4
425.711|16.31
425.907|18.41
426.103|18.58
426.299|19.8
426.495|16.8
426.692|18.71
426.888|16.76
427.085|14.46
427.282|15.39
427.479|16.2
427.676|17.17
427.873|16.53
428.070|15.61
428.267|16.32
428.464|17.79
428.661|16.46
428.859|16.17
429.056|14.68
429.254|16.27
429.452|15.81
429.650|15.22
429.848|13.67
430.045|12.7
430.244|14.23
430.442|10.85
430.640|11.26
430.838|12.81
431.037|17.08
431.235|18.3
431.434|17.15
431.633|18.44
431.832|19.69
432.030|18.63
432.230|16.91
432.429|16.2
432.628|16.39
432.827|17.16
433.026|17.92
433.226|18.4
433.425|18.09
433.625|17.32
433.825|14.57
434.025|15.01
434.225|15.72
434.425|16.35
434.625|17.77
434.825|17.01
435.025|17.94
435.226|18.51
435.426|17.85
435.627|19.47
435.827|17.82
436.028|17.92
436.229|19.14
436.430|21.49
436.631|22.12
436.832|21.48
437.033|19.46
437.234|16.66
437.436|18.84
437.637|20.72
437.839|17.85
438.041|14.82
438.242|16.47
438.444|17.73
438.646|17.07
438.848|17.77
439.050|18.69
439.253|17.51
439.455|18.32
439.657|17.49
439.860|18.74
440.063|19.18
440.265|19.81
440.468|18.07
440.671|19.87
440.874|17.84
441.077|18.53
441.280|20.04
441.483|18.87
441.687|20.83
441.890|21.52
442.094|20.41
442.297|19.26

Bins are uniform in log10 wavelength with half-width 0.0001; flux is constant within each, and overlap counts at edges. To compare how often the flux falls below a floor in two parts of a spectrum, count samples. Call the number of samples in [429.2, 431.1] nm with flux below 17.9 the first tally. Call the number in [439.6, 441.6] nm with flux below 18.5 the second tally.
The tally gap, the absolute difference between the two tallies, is 7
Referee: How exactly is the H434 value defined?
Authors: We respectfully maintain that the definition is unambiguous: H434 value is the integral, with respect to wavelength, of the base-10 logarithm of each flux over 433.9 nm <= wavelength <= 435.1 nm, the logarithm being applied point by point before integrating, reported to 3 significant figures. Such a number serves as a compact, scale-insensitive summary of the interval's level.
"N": 1.46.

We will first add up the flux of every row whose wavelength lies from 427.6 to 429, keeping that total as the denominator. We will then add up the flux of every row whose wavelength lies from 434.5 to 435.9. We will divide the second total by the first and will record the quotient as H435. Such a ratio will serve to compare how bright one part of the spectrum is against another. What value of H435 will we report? 1.09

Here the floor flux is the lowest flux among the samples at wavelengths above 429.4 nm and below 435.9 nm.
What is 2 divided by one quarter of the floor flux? 0.737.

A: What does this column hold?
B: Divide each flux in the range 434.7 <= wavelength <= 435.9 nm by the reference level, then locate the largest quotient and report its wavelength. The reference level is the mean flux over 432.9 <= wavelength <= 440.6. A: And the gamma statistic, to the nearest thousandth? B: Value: 435.627 nm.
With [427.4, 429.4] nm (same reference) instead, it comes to 428.464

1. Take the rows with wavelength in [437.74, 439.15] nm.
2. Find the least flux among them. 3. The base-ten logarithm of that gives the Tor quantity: 1.17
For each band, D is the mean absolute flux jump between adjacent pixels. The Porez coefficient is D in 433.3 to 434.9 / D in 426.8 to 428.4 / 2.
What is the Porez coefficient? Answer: 0.51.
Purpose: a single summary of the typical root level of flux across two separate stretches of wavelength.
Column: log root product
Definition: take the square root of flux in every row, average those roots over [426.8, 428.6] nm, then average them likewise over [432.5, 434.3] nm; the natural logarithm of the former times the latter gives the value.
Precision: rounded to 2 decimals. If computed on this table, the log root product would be 2.80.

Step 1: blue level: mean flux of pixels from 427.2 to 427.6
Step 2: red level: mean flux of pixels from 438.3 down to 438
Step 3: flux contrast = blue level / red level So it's 1.01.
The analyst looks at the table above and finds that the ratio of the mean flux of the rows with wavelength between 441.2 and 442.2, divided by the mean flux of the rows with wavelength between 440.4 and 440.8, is 1.07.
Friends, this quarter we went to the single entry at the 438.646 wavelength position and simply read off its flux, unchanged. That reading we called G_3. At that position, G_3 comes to 17.07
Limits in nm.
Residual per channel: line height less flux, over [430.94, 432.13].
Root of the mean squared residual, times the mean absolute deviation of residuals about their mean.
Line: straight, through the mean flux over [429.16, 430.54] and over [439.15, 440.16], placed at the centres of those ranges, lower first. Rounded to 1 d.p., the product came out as 2.3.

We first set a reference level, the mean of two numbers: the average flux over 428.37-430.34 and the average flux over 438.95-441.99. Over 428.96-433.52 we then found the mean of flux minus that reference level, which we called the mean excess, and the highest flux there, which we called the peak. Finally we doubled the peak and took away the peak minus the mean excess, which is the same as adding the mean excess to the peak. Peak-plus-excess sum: 18.5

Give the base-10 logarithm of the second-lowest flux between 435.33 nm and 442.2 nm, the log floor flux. 1.22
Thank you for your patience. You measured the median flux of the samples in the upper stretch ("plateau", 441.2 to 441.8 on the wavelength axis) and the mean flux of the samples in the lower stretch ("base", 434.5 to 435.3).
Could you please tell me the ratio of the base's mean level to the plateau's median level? 0.89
